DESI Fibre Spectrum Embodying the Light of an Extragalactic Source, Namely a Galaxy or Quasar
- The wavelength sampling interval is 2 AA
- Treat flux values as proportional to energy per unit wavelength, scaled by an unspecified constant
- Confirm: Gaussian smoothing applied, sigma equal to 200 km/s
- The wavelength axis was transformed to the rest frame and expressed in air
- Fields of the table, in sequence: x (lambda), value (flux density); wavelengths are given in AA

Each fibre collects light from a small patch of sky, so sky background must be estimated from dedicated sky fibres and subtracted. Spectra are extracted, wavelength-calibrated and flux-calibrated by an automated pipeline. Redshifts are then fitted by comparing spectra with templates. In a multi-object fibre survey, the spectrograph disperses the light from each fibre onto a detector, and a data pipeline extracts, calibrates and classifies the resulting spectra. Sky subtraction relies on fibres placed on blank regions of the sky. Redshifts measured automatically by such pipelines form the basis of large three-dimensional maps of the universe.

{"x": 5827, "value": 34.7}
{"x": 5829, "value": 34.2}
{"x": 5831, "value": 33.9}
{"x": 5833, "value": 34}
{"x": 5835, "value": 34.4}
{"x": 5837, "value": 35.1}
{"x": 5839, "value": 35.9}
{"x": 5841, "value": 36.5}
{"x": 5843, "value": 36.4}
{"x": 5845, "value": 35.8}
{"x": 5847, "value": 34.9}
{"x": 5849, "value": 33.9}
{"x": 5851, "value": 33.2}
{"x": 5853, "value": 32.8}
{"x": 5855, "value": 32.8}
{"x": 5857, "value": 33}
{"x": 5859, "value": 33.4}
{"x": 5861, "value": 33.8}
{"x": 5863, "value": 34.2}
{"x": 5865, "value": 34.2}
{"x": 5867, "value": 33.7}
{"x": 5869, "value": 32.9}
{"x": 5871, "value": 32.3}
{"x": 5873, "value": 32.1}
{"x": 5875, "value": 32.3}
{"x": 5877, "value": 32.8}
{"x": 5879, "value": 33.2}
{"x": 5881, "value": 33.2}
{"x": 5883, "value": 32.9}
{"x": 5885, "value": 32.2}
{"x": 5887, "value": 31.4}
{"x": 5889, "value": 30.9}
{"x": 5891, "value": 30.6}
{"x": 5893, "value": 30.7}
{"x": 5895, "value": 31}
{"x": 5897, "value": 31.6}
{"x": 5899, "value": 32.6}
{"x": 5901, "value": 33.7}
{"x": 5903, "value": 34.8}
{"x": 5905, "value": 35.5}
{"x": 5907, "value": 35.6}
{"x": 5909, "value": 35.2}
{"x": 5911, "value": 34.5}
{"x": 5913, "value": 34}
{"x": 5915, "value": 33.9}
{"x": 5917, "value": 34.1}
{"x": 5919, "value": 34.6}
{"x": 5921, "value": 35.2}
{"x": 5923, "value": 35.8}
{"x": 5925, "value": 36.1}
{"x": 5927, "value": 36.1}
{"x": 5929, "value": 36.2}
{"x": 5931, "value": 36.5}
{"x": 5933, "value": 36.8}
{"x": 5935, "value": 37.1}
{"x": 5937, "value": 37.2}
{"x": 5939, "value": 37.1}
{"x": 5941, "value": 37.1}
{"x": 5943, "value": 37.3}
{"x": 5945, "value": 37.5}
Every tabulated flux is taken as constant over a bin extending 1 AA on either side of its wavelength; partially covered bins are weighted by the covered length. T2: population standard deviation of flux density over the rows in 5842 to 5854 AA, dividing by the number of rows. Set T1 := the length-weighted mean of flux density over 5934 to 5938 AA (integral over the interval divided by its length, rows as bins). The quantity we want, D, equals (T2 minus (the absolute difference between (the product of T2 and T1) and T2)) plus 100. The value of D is 54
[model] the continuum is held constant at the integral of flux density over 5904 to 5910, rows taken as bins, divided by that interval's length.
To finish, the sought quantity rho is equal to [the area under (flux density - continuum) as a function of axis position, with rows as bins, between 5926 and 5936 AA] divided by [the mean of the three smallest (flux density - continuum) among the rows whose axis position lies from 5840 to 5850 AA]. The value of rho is -20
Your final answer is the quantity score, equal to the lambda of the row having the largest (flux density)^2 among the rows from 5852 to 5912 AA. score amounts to 5907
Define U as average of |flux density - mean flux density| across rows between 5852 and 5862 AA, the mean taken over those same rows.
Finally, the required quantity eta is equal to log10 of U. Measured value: -0.45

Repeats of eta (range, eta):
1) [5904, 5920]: -0.25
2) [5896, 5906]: 0.09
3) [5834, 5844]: -0.14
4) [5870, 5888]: -0.32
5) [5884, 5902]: -0.10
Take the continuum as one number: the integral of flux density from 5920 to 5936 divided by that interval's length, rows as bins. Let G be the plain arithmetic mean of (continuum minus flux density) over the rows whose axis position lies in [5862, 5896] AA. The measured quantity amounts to 3.8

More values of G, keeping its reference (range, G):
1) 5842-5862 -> 2.2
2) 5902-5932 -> 1.0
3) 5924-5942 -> -0.5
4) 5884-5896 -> 5.1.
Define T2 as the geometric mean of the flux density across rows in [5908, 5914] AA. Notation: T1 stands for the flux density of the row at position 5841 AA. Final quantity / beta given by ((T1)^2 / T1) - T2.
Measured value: 1.9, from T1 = 36.5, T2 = 34.6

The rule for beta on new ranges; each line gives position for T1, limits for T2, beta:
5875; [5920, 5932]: -3.7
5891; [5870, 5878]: -1.8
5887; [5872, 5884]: -1.3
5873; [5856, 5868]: -1.6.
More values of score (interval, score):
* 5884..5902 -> 5901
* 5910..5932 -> 5931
